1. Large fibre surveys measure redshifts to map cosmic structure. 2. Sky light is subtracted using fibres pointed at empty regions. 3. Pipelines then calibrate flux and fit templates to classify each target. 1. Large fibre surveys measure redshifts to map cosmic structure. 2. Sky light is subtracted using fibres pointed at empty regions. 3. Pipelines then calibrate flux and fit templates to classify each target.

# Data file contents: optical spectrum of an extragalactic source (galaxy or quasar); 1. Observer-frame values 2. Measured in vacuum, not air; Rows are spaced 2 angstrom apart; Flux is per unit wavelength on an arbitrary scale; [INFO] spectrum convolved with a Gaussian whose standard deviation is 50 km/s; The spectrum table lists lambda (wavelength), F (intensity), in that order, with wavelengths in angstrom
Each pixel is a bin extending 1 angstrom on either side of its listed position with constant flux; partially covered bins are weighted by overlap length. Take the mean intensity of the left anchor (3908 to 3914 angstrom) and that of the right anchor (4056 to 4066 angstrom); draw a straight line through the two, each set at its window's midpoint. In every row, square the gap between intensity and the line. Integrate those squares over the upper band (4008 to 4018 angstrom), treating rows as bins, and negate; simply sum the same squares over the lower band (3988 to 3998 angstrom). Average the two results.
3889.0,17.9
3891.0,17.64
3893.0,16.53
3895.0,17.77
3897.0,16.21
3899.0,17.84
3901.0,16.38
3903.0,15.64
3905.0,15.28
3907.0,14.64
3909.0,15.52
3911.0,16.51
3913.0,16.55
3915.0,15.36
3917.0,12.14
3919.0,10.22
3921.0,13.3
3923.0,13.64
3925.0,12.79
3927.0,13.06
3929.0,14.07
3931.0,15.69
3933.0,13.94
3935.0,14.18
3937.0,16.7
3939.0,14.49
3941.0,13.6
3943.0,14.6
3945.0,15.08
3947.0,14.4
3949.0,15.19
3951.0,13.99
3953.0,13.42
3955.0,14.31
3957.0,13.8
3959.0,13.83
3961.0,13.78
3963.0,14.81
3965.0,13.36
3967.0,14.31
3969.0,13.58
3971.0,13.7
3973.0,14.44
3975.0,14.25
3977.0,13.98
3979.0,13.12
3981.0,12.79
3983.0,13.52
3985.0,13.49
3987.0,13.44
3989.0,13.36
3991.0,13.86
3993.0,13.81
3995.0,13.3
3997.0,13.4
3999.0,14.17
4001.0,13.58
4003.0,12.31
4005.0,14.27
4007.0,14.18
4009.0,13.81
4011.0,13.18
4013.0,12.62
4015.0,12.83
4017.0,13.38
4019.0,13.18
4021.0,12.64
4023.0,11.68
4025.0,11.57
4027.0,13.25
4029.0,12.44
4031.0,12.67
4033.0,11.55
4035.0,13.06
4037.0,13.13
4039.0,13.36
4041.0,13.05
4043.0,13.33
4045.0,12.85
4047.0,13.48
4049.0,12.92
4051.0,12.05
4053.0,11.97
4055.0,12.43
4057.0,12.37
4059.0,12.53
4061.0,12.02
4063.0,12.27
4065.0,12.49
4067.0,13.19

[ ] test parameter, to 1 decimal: -0.7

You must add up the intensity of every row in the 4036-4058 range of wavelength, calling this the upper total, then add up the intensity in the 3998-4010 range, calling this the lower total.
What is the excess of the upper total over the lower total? 59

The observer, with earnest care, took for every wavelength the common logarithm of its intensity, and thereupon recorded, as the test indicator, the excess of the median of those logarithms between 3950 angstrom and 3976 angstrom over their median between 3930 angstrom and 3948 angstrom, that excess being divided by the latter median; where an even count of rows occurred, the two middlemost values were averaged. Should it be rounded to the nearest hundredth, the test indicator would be -0.02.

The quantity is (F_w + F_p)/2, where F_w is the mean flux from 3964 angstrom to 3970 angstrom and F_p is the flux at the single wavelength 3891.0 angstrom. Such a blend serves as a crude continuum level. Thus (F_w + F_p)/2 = 15.7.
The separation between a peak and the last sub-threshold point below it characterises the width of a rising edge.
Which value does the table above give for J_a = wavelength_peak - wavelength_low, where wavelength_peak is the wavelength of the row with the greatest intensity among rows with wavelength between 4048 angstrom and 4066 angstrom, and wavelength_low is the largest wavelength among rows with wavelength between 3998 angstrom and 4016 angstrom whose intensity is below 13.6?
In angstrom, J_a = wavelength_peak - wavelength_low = 34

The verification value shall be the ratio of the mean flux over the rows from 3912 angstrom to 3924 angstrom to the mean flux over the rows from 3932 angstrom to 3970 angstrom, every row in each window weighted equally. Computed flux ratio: 0.95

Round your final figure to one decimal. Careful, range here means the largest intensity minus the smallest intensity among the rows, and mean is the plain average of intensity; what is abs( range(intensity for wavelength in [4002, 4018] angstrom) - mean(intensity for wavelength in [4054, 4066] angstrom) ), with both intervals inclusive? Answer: 10.4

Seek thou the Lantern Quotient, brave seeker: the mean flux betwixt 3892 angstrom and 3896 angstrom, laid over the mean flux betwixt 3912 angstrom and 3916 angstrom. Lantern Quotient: 1.07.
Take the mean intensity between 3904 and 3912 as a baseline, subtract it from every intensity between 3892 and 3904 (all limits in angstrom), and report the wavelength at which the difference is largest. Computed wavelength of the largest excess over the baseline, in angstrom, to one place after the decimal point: 3899.0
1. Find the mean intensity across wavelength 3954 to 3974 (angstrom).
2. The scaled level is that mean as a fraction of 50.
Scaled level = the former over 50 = 0.280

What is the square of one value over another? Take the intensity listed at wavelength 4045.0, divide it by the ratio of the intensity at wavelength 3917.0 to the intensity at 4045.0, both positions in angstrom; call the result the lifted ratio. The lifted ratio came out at 13.6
